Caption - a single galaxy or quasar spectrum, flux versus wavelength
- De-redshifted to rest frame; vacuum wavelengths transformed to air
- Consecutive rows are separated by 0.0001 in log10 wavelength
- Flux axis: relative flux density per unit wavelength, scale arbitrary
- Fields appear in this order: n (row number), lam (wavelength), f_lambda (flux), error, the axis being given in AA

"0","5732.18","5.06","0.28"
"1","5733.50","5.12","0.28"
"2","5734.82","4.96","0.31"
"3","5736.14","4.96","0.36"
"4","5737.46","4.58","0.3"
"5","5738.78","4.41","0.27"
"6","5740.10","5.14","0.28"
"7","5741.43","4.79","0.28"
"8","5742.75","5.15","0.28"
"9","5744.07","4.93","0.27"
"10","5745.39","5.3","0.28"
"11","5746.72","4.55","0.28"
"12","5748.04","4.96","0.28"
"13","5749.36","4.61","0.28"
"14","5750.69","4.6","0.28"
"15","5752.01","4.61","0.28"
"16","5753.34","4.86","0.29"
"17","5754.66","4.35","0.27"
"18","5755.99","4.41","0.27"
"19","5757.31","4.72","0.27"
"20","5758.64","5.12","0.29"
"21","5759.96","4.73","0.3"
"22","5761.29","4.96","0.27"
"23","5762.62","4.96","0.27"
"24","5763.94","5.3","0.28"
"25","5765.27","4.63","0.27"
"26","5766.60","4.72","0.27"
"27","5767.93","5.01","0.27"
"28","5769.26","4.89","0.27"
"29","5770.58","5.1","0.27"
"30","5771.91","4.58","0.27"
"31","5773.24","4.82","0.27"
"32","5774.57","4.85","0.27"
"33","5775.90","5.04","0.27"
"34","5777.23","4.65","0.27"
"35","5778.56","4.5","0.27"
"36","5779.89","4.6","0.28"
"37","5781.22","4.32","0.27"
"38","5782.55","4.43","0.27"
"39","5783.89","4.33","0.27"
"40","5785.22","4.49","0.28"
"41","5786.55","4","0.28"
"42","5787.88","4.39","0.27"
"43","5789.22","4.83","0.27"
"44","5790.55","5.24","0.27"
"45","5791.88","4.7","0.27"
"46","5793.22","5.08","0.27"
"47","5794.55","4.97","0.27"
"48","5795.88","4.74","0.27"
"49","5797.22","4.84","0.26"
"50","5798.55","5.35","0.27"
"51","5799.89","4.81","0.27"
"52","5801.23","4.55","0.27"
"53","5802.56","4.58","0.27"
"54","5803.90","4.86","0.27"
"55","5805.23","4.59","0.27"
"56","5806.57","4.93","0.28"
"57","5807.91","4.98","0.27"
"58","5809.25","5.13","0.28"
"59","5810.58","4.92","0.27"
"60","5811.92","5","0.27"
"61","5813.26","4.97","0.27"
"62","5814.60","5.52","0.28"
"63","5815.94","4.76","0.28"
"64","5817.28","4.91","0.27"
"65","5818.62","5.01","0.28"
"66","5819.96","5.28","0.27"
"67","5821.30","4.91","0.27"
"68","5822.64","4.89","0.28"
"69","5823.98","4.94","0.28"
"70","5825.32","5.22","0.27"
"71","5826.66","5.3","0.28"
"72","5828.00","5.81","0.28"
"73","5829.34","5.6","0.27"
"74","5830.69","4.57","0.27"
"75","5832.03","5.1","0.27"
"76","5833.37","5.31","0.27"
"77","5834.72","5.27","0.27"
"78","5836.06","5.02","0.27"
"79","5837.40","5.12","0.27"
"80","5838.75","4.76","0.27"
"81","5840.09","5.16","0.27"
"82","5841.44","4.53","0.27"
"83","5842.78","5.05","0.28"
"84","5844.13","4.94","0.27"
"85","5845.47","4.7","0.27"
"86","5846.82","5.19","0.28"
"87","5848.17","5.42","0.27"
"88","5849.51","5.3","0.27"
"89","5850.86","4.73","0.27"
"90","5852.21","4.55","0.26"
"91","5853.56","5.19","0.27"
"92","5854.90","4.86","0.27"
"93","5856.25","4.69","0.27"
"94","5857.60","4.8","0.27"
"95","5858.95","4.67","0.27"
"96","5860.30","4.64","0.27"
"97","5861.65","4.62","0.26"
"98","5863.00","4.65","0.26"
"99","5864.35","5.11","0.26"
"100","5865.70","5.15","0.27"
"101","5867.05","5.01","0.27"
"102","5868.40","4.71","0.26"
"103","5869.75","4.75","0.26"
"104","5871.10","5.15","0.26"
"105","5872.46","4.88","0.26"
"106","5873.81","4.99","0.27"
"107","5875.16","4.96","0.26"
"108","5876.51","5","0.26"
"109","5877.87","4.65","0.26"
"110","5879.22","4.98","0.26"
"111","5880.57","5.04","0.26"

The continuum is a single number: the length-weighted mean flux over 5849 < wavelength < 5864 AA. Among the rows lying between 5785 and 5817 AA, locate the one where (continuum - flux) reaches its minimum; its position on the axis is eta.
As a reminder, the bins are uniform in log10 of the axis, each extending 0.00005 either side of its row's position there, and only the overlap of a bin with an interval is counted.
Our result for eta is 5814.60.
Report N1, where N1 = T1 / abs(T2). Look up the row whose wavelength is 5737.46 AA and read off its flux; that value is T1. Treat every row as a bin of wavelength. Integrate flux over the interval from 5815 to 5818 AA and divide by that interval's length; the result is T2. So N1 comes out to 0.94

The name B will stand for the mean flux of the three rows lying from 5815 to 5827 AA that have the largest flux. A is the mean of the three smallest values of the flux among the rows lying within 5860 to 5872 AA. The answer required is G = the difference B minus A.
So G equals 0.63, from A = 4.64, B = 5.27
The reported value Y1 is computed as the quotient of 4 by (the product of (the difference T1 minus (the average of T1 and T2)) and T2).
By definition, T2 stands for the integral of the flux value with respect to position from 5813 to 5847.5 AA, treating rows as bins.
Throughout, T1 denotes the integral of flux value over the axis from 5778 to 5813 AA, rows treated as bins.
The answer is -0.005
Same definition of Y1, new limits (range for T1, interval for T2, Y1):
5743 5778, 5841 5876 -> -0.017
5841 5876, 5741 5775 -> 0.007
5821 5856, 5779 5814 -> 0.005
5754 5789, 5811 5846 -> -0.003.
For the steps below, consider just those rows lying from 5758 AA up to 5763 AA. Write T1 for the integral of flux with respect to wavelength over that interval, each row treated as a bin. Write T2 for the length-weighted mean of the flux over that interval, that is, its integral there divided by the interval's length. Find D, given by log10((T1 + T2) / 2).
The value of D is 1.17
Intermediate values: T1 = 24.7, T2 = 4.94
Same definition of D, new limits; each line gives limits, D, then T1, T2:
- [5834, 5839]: 1.18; 25.3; 5.06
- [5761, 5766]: 1.17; 24.8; 4.96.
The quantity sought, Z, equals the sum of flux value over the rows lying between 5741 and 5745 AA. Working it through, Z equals 14.9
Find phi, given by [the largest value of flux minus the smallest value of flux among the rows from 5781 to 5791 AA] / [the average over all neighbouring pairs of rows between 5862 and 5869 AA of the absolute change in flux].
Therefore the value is 5.3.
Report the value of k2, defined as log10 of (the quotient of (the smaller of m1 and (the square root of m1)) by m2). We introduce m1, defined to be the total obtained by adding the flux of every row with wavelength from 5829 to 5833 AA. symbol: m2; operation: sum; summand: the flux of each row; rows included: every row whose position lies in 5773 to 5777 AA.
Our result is -0.576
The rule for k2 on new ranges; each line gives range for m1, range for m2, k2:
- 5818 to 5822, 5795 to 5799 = -0.583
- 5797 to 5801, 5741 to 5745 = -0.584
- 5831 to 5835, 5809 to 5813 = -0.580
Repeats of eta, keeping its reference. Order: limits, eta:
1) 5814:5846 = 5828.00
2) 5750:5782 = 5763.94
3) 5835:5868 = 5848.17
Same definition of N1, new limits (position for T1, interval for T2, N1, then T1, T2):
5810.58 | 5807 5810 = 0.98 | 4.92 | 5.0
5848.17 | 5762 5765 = 1.07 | 5.42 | 5.1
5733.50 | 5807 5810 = 1.01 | 5.12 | 5.0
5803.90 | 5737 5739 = 1.08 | 4.86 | 4.5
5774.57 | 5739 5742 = 0.99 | 4.85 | 4.9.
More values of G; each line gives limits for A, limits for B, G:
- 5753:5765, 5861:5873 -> 0.64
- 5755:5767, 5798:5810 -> 0.57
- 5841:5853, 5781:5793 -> 0.33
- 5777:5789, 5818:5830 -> 1.35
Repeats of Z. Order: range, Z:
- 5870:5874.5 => 15.0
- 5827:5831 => 16.0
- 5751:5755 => 13.8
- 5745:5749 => 14.8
